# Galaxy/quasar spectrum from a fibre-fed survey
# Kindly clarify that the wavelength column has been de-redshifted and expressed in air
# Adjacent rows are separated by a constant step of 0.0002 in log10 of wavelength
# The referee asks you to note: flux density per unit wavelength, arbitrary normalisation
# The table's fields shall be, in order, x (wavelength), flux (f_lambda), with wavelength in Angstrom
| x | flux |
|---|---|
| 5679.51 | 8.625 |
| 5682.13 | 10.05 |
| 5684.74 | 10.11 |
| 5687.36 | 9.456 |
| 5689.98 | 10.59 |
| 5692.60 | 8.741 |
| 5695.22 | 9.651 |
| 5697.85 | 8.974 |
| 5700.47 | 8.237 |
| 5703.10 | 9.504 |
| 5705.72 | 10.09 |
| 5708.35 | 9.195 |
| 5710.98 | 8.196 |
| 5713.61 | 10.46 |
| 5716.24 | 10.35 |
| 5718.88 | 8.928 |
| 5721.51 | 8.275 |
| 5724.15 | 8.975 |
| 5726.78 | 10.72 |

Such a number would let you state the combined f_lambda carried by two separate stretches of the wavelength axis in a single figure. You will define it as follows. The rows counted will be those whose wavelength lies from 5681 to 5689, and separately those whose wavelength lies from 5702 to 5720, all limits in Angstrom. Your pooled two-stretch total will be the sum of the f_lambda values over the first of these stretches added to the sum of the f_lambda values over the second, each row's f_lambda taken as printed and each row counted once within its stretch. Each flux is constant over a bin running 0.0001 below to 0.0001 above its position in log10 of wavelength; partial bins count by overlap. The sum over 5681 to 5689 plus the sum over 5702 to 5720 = 96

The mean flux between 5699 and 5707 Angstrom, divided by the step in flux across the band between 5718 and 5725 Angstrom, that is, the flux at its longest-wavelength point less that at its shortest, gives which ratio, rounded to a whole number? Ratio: 197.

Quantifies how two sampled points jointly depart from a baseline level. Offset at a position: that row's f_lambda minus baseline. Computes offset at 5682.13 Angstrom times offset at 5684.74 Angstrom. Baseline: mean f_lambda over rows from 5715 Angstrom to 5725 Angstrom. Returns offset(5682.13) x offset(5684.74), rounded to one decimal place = 0.9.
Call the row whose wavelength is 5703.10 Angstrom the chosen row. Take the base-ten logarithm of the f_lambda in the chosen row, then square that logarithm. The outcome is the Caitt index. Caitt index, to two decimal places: 0.96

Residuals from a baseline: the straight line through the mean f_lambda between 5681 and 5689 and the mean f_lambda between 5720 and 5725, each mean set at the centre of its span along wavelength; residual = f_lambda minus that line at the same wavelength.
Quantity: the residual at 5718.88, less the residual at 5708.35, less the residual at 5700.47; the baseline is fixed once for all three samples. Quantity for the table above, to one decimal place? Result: 1.2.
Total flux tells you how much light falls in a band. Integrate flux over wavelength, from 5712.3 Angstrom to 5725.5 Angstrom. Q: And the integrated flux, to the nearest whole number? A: 124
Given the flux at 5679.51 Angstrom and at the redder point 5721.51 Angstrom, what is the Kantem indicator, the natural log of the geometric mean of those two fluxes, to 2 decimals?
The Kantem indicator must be 2.13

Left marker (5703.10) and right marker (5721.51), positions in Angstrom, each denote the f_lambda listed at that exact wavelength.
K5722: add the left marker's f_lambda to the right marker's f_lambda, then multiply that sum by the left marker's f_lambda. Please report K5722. 169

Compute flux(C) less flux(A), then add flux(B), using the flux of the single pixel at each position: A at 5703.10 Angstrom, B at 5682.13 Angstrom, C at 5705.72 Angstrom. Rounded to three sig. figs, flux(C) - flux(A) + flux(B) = 10.6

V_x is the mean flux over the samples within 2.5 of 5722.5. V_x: 8.6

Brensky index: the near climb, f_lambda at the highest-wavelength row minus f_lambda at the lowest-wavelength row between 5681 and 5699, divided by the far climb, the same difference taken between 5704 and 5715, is -2.9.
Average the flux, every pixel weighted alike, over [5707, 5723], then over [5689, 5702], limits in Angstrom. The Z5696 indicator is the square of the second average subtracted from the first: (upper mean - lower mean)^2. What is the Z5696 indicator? 0.0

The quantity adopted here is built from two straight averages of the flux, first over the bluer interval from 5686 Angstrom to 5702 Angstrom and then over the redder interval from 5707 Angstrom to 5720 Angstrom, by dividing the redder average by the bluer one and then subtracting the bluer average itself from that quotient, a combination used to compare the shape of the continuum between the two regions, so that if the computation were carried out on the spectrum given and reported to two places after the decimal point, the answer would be -8.26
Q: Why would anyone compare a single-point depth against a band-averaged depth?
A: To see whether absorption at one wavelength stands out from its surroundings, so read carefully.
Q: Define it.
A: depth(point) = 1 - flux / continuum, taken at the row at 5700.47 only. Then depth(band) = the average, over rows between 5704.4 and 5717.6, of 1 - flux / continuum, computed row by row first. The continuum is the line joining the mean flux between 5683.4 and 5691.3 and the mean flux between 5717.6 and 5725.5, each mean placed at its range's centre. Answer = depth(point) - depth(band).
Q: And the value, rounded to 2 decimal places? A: 0.19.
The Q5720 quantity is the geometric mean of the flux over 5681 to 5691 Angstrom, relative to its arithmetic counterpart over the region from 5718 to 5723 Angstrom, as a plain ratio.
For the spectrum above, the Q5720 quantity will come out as 1.17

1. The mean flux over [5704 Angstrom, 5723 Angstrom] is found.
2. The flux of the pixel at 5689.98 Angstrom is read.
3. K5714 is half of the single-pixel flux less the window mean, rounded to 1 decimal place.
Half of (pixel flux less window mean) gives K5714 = 0.6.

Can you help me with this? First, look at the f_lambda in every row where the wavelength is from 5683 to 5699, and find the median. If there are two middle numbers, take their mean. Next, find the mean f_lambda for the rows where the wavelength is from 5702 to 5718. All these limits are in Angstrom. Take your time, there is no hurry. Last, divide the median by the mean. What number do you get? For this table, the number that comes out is 0.99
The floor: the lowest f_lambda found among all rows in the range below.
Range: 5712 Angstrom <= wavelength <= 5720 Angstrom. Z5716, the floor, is 8.928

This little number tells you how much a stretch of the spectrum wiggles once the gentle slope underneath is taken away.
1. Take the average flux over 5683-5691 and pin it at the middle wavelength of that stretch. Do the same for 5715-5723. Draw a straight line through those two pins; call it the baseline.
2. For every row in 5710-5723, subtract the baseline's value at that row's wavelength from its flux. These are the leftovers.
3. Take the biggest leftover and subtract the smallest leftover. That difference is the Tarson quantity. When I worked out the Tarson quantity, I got 2.3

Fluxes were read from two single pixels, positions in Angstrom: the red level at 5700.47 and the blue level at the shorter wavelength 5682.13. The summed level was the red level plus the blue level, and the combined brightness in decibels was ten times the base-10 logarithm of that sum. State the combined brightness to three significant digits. 12.6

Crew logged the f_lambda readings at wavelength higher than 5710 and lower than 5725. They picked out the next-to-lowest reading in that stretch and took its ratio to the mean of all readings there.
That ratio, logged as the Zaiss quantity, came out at 0.90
